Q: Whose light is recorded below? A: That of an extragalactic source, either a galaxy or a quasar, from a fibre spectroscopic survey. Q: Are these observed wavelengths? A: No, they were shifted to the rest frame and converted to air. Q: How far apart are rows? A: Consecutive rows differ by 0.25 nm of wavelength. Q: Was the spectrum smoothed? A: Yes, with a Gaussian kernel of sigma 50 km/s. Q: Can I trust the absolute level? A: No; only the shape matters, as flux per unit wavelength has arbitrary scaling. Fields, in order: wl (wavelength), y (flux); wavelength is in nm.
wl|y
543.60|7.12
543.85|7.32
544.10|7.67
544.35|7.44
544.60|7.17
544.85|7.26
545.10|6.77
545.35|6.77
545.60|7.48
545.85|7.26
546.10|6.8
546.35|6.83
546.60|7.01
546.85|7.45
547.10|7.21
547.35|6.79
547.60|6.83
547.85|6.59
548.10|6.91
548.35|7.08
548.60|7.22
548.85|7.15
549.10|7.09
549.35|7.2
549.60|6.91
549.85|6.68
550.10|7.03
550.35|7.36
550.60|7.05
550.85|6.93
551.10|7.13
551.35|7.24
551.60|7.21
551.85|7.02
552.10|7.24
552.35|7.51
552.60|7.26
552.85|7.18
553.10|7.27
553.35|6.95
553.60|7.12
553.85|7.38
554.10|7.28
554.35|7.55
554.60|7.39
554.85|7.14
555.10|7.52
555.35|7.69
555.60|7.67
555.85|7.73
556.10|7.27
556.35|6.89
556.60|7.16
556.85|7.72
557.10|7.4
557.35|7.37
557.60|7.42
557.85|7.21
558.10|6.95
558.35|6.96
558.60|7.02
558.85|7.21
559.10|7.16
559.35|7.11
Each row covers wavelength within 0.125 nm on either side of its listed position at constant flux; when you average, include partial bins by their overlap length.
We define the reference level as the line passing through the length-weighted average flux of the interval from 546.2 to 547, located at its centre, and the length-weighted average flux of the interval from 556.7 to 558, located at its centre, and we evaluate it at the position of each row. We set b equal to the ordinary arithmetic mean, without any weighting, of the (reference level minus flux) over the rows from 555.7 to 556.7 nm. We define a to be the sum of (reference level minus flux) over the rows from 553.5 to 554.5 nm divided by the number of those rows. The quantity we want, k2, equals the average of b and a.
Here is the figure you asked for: 0.05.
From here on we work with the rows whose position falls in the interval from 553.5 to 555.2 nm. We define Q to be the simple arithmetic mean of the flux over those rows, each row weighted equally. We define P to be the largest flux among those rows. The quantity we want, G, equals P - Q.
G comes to 0.2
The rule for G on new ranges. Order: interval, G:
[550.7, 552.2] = 0.1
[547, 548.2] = 0.3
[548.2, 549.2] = 0.1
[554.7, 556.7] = 0.3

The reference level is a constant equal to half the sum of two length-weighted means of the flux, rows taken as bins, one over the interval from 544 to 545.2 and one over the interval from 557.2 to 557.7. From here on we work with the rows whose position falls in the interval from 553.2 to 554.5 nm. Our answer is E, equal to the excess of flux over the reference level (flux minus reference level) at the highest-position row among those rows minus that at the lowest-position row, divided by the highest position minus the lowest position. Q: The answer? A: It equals 0.60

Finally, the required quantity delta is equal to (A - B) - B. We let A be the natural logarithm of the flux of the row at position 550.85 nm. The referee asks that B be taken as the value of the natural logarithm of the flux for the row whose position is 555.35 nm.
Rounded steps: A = 1.94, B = 2.04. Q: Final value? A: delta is -2.14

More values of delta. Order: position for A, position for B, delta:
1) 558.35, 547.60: -1.90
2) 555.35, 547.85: -1.73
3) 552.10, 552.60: -1.99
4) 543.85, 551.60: -1.96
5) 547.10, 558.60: -1.92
